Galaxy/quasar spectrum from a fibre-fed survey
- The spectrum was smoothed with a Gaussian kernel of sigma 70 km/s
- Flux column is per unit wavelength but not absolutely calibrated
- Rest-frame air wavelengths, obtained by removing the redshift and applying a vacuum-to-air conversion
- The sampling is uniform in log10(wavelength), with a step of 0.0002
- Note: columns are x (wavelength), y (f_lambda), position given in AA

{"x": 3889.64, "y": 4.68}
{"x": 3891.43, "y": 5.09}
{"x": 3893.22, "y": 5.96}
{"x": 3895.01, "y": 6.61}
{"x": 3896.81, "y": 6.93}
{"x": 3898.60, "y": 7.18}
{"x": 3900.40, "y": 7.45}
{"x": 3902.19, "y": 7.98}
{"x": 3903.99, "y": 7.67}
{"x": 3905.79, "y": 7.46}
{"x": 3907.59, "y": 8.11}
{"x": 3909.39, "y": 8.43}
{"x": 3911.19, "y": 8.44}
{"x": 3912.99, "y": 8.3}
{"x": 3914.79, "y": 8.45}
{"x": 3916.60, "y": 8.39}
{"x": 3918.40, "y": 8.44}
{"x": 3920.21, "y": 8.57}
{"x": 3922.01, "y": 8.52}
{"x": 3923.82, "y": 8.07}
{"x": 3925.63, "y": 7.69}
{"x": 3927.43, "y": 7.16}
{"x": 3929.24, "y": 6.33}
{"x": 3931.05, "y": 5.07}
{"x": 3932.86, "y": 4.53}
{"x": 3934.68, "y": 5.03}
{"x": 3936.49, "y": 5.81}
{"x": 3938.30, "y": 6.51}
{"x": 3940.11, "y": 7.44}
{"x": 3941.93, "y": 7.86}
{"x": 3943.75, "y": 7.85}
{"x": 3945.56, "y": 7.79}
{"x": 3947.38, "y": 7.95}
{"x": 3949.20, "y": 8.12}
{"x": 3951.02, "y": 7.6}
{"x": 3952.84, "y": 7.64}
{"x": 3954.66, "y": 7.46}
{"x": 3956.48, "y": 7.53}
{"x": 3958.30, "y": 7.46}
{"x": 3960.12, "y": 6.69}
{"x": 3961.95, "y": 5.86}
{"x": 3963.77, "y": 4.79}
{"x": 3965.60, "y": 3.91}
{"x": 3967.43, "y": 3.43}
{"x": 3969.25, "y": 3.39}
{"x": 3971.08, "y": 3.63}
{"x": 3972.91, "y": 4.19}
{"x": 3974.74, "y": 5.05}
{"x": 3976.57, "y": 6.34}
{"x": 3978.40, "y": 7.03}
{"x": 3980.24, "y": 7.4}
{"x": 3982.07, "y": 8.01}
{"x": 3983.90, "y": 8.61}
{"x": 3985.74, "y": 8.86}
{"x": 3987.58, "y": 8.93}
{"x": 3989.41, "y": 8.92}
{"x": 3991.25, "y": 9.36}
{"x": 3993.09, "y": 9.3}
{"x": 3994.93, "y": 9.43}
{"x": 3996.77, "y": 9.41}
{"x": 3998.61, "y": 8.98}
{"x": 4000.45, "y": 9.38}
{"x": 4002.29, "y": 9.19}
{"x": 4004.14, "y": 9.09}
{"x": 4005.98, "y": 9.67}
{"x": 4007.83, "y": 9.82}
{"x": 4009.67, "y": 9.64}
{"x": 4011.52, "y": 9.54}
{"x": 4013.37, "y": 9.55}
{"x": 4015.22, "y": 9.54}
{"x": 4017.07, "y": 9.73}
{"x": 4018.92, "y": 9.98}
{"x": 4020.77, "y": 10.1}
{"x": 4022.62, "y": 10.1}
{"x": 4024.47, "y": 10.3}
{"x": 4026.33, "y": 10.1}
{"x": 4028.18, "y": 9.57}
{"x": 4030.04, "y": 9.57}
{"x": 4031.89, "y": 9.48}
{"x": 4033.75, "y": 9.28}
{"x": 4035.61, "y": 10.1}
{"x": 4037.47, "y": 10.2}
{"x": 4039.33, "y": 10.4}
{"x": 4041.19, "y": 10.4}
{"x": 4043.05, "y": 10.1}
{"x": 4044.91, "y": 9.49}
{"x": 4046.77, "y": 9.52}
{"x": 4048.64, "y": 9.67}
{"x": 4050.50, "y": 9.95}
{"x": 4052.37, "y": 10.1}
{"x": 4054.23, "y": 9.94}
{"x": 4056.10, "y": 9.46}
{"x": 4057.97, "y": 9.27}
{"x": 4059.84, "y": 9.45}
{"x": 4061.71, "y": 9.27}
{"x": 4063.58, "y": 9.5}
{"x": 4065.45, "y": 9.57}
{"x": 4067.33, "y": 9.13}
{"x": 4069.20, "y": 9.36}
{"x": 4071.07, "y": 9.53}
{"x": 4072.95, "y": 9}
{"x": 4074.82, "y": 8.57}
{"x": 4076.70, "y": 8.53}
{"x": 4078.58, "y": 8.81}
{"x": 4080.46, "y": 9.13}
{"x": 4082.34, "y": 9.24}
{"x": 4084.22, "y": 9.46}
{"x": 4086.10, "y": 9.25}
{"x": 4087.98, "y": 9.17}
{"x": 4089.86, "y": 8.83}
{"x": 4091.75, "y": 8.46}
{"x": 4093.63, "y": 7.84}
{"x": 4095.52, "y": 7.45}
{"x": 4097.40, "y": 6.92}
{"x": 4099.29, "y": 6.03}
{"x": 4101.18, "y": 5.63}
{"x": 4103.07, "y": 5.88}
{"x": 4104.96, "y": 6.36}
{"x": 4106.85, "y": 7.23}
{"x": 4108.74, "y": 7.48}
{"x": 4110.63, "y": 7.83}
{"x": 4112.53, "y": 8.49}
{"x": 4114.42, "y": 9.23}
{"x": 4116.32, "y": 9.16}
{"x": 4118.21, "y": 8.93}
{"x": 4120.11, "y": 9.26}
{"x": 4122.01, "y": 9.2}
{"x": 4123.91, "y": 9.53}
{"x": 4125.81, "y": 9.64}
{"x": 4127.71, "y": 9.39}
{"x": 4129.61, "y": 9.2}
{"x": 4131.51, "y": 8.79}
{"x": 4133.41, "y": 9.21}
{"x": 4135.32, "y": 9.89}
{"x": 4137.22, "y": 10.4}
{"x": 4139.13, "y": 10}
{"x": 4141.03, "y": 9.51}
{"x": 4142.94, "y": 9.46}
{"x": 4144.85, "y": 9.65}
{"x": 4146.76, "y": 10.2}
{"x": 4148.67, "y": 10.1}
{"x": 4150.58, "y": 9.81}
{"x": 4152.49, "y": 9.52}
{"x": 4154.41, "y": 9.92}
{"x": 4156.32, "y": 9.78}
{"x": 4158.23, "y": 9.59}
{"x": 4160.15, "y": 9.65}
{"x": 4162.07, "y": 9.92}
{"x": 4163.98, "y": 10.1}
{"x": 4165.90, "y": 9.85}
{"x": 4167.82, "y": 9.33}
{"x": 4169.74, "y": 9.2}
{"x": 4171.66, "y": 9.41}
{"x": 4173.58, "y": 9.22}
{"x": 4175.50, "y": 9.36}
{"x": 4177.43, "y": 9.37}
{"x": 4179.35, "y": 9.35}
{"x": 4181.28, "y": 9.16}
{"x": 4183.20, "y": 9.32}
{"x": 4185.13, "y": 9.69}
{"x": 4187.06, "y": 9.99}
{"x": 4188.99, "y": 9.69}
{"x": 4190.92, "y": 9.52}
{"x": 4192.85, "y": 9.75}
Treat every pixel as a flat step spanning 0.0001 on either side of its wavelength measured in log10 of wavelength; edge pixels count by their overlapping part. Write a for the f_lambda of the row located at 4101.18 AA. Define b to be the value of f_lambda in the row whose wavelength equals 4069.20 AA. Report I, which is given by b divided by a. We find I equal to 1.66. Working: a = 5.63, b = 9.36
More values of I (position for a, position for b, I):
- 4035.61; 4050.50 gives 0.99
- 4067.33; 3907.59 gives 0.89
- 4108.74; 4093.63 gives 1.05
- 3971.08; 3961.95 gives 1.61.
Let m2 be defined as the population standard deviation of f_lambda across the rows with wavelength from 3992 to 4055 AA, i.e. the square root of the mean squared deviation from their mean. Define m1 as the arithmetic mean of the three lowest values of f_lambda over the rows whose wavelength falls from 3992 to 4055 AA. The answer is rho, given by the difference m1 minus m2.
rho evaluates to 8.71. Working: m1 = 9.1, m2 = 0.37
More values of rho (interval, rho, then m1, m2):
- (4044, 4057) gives 9.25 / 9.5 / 0.24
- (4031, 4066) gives 8.90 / 9.3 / 0.37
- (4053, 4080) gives 8.25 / 8.6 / 0.38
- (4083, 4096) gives 7.21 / 7.9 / 0.70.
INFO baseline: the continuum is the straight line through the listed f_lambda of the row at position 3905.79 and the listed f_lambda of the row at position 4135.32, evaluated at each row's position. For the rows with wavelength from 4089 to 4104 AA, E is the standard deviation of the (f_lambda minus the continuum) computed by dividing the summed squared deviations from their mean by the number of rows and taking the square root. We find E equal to 1.18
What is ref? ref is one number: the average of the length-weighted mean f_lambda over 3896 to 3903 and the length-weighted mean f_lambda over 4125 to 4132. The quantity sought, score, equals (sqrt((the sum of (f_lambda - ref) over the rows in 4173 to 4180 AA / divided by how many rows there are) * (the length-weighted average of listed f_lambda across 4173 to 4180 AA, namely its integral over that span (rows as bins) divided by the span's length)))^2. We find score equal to 9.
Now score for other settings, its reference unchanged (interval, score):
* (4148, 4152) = 16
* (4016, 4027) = 17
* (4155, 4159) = 13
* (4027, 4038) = 13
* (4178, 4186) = 10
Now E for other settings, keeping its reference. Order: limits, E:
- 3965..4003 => 2.17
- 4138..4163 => 0.24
